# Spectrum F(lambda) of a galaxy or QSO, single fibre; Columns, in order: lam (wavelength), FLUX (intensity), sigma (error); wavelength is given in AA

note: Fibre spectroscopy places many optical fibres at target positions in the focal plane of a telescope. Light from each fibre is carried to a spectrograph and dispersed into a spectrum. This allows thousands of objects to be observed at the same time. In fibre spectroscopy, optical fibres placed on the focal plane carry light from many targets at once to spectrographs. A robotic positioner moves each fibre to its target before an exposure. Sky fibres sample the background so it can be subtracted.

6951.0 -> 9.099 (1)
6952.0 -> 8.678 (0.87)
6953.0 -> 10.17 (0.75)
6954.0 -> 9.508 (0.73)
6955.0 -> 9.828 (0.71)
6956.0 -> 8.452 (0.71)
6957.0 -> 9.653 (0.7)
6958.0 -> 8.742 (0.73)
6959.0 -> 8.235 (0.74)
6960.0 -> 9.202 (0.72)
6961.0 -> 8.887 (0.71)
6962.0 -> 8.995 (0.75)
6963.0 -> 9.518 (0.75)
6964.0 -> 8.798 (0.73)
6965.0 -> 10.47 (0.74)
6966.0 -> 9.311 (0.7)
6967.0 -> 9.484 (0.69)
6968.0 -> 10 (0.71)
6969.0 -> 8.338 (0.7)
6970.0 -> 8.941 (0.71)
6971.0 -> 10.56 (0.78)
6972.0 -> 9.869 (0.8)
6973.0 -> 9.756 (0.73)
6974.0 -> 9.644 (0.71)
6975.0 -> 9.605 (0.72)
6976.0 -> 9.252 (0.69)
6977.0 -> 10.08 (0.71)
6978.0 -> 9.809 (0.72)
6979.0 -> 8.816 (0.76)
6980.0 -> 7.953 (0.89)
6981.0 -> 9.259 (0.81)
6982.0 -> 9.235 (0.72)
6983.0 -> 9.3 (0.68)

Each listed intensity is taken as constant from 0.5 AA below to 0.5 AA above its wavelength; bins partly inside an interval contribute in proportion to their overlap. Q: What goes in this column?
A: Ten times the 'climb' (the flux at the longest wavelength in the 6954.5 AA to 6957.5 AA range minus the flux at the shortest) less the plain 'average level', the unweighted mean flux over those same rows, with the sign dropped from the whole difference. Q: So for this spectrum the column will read 11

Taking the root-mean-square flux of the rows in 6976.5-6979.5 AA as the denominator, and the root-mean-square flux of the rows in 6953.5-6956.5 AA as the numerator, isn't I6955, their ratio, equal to 0.97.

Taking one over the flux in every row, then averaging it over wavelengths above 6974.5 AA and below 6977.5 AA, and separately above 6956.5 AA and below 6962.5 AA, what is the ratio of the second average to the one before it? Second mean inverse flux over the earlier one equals 1.08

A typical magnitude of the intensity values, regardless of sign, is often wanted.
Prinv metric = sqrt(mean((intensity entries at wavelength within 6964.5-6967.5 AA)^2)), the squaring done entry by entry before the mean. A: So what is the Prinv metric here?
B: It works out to 9.8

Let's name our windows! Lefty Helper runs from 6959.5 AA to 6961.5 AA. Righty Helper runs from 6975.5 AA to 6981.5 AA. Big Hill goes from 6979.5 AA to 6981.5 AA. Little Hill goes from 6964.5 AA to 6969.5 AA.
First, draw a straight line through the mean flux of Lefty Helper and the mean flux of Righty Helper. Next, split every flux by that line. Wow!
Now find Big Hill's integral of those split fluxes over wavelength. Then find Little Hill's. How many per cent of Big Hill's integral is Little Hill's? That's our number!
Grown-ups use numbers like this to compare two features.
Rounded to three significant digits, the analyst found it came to 280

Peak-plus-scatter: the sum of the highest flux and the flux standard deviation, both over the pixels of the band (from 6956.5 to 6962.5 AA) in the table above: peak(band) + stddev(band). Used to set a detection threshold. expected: 10.1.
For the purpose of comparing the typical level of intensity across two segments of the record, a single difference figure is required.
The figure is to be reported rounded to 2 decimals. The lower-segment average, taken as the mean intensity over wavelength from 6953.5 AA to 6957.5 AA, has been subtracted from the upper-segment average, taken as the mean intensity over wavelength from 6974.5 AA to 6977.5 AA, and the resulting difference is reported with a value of 0.29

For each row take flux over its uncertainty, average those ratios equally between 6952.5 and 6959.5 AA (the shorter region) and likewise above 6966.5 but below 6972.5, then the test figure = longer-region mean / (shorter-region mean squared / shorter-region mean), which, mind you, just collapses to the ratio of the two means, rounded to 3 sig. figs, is 1.02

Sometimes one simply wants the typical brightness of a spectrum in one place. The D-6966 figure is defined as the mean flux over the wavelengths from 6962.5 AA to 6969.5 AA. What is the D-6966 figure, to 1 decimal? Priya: 9.4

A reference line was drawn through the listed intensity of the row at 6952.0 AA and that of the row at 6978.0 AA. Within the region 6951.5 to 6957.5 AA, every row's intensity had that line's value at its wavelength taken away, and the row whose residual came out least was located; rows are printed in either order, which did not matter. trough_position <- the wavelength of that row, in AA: 6956.0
